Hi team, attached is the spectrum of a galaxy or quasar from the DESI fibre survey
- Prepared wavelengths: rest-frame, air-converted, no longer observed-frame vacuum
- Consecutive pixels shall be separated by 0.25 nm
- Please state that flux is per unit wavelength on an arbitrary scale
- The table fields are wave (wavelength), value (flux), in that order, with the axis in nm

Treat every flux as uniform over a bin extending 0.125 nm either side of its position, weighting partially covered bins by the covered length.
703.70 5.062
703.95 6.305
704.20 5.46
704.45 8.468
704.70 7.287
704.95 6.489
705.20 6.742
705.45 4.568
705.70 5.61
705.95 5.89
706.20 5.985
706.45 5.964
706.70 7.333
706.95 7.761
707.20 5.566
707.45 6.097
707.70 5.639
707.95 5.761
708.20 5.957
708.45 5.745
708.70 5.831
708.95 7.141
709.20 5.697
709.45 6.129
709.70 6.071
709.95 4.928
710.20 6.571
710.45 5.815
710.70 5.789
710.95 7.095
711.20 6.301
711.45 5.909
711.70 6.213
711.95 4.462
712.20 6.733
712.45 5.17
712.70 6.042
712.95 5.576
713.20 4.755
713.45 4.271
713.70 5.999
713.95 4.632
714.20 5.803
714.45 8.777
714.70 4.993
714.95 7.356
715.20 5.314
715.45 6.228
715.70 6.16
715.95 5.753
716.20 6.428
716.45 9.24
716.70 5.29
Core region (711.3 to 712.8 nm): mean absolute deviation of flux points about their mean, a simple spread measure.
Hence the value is 0.6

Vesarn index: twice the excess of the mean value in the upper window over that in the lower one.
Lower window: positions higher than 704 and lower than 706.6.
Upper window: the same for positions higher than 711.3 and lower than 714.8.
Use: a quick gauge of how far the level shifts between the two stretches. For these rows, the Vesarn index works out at -1.16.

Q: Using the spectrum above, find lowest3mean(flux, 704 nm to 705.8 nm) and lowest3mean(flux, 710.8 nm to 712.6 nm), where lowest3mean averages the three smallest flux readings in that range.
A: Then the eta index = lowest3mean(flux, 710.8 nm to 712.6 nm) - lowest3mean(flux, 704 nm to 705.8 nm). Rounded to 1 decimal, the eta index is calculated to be 0.0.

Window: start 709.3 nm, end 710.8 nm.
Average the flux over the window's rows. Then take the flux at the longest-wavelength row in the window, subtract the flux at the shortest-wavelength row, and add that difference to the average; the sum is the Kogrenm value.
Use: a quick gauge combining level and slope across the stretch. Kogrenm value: 5.5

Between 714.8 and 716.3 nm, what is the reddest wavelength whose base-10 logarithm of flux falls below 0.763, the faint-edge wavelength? 715.95 nm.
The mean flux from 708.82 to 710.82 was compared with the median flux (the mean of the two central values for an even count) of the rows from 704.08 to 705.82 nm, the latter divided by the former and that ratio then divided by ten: 0.108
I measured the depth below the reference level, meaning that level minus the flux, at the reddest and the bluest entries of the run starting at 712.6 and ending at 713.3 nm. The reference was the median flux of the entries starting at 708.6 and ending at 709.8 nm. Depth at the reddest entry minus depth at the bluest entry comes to 1.3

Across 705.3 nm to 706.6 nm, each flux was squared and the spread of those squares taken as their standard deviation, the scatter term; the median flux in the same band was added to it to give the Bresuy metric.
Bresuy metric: 12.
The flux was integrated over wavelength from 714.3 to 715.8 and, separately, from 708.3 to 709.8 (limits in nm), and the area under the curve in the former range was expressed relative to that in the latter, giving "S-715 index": 1.06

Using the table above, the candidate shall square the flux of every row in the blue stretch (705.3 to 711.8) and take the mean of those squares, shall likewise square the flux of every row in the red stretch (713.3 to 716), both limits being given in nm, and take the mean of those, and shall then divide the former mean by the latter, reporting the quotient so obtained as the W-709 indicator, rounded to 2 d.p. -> 1.01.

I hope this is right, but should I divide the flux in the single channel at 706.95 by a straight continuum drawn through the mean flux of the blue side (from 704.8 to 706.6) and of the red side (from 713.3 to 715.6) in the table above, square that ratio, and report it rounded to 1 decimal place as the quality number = 1.7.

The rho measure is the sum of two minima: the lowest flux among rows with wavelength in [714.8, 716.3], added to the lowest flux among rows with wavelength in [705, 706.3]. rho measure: 9.9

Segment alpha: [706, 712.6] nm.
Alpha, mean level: 6.06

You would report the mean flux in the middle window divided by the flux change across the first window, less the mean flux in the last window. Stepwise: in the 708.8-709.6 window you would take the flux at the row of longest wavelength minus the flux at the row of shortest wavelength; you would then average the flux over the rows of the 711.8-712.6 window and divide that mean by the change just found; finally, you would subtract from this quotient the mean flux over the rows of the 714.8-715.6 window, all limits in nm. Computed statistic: -12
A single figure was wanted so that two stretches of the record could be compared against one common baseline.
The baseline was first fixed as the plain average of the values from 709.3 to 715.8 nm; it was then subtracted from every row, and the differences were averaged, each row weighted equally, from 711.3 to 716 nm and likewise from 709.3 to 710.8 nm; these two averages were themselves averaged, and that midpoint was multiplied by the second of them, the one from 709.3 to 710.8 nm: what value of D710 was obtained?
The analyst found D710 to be 0.000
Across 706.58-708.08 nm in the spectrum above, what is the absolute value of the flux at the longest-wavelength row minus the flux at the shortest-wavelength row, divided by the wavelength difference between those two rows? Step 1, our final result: 1.3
